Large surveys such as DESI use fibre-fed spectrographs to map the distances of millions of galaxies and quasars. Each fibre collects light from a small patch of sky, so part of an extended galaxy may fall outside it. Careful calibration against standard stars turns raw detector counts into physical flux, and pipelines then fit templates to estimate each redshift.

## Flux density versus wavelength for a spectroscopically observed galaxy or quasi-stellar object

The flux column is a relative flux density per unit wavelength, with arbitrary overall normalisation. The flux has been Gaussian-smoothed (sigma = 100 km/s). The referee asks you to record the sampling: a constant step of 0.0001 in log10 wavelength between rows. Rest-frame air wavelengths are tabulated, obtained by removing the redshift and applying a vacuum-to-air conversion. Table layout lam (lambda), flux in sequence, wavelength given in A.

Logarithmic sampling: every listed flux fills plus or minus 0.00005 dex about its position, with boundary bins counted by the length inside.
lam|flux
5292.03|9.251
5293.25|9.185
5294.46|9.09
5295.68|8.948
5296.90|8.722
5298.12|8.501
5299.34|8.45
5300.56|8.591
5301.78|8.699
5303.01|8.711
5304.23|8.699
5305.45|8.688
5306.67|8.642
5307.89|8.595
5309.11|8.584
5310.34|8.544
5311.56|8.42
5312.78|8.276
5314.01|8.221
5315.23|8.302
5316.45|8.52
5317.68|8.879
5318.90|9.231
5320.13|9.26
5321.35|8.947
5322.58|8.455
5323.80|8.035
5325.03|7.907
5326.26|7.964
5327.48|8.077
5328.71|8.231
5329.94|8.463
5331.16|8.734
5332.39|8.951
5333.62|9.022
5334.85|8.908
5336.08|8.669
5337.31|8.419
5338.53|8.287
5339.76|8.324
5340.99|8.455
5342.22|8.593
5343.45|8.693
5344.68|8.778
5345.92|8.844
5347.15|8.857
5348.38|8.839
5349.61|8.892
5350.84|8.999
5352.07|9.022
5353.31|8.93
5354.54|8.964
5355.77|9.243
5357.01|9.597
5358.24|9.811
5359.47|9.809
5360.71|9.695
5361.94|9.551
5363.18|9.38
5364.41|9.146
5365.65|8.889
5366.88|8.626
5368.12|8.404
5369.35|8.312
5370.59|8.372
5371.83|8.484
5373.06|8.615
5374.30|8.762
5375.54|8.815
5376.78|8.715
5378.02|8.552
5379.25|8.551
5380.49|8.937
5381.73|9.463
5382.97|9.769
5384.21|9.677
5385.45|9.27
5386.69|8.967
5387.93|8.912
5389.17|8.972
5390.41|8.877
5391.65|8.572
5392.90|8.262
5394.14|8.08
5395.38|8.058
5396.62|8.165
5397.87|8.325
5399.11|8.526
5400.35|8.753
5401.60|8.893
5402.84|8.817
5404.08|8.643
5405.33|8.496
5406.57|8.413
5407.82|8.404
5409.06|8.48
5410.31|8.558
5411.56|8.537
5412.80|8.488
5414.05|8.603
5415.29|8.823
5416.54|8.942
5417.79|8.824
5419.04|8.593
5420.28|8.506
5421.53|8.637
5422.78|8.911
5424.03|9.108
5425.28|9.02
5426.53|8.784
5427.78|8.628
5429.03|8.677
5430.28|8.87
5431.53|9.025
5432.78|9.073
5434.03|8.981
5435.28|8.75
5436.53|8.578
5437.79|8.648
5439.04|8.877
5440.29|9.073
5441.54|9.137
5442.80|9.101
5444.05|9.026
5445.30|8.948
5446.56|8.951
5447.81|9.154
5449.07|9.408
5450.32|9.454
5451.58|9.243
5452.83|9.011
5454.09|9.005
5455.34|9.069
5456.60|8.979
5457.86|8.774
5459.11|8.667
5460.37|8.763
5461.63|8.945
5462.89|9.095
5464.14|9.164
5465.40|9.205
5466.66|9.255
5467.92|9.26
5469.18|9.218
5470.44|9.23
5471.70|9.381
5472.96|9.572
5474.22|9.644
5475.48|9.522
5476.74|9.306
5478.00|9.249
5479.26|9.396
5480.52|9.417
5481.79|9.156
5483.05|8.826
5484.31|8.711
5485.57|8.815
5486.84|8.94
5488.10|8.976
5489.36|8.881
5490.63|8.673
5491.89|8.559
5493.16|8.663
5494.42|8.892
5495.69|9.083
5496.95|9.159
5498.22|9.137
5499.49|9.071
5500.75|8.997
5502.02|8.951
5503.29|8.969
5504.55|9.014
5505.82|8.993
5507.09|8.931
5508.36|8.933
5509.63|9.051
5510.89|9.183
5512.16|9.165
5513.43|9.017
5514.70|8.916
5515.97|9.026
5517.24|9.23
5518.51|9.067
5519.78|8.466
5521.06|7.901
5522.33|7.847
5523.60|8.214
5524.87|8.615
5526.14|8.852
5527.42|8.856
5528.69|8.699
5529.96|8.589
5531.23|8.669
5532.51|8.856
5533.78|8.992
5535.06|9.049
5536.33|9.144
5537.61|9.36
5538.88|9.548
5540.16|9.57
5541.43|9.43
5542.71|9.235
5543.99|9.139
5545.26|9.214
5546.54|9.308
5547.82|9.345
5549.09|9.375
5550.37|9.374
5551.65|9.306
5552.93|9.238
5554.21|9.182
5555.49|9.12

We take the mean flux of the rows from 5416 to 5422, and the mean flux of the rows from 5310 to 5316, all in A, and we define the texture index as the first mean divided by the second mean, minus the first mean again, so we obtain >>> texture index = -7.7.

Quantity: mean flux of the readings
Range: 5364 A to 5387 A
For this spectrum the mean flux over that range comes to 8.86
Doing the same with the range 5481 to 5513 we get 8.95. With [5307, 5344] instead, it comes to 8.53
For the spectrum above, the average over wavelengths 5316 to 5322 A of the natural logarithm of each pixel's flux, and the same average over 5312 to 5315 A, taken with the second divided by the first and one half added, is 1.46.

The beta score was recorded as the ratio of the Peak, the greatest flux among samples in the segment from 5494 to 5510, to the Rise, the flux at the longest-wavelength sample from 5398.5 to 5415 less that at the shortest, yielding 119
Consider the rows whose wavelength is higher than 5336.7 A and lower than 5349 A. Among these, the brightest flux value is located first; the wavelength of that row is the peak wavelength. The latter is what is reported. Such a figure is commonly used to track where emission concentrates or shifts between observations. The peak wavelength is 5347.15 A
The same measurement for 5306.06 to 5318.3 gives 5317.68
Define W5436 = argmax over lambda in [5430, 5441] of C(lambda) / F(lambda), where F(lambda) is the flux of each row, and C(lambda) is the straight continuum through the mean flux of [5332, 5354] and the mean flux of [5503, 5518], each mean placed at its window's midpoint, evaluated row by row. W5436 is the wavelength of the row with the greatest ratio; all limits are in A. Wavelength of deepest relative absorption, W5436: 5436.53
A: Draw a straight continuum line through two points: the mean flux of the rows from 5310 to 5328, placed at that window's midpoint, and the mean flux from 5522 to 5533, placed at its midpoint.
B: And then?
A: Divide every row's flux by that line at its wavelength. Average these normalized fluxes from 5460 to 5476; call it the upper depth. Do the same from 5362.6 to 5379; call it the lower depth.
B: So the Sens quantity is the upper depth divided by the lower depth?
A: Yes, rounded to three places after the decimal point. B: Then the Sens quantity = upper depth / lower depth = 1.057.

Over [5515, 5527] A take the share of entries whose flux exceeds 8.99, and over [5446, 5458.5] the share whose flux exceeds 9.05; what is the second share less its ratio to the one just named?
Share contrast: -1.0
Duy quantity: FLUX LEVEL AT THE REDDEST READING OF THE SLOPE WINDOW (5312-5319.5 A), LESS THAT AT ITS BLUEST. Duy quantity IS 1.0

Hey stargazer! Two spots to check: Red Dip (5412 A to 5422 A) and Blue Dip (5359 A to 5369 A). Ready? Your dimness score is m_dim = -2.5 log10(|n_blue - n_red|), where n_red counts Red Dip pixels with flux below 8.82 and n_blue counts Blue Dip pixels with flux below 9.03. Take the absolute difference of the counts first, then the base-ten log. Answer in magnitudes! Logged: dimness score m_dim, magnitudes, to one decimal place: -0.8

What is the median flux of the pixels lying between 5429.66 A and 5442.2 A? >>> 8.93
